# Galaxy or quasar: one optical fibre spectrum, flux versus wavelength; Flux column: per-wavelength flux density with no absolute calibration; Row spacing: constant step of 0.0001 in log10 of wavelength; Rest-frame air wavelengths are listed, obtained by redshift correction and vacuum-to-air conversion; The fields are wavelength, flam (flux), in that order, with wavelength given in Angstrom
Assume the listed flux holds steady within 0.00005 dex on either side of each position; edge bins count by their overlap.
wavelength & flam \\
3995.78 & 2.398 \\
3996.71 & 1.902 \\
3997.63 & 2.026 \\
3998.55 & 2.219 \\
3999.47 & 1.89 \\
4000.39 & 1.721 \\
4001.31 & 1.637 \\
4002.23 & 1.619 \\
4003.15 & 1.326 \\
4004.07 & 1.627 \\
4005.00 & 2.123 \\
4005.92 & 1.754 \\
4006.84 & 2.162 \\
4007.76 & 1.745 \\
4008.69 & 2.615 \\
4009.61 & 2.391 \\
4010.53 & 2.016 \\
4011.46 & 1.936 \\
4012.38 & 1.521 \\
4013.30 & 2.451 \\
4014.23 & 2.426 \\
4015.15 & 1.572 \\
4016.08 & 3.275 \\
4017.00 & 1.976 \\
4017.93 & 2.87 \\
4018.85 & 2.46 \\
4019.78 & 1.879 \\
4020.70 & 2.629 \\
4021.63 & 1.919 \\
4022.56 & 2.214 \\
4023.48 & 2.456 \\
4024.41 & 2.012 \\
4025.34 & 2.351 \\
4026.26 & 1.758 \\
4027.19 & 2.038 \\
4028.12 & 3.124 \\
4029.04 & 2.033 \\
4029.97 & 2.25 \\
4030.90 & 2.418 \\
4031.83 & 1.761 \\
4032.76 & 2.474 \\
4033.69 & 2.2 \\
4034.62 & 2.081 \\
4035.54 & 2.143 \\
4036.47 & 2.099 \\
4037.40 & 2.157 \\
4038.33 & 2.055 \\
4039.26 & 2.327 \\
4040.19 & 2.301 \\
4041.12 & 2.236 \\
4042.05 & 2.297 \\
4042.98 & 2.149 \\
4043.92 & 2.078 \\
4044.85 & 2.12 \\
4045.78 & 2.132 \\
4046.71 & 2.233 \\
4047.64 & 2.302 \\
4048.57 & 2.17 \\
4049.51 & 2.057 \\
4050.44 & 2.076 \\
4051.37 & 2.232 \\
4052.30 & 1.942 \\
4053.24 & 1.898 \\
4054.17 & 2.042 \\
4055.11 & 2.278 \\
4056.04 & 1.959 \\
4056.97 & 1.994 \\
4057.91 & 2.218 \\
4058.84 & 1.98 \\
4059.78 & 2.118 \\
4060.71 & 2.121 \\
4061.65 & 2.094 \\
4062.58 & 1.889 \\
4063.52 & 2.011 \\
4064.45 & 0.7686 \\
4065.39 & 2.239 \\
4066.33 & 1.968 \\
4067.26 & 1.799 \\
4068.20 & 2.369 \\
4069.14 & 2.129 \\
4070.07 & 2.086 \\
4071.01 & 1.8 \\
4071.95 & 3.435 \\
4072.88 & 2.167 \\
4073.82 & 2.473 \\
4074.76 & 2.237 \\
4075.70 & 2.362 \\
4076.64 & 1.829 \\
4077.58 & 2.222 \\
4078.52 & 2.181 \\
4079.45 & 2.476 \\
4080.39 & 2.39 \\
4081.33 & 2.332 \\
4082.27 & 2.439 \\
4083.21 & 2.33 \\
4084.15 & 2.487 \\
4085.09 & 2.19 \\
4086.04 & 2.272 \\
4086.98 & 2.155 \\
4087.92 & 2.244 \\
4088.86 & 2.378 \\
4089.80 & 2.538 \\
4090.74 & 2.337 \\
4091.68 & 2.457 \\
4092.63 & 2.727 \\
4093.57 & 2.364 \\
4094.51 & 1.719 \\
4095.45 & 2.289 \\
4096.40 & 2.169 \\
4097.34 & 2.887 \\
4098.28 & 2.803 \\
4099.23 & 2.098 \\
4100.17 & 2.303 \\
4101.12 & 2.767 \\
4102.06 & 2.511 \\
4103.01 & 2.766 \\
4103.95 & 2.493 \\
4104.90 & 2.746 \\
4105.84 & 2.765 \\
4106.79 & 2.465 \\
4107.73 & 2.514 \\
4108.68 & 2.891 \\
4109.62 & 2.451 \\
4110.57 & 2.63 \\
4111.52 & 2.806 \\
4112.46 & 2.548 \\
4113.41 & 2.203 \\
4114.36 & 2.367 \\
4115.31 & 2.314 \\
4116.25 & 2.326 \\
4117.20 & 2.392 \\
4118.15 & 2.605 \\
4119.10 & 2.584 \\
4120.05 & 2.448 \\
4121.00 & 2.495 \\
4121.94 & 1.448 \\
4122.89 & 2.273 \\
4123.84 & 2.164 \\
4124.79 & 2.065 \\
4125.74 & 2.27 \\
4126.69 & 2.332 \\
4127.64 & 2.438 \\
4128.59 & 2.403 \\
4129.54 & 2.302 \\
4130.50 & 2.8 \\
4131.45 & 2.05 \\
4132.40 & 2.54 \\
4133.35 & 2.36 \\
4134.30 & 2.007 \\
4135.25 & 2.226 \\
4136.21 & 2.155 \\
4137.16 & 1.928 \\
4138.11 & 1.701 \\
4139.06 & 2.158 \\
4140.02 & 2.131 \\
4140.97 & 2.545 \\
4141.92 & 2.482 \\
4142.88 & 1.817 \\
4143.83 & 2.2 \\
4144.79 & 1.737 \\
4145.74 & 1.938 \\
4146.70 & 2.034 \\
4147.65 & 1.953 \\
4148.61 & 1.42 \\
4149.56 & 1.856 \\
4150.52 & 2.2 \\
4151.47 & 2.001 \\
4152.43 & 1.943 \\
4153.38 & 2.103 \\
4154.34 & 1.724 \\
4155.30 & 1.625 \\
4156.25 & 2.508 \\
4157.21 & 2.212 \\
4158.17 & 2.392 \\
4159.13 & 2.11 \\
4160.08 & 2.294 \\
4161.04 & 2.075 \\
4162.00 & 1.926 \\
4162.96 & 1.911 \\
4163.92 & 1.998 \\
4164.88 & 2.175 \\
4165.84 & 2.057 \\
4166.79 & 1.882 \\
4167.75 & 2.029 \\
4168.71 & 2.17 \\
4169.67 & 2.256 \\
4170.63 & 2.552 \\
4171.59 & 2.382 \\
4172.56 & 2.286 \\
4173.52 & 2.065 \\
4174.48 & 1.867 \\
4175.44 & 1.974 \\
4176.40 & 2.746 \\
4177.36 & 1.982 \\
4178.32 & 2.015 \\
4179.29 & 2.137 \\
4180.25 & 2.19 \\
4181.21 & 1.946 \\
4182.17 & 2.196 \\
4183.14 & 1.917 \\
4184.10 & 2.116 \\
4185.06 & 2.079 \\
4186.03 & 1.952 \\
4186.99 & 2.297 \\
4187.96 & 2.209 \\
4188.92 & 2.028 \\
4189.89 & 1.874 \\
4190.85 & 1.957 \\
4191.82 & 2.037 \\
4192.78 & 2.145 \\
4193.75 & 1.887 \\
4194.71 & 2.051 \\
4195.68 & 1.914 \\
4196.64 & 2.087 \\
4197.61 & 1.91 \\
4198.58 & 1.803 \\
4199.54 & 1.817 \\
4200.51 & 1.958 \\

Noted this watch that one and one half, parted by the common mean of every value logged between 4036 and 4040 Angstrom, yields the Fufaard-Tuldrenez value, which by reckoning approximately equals 0.69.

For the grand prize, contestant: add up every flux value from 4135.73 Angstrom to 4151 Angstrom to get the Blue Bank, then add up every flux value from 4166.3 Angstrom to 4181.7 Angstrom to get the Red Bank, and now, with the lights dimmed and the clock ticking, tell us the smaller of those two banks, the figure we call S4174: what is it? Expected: 32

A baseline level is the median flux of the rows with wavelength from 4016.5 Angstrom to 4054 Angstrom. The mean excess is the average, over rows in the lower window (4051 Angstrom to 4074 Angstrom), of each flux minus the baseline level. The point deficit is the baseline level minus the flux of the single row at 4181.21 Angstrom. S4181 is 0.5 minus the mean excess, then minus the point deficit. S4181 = 0.37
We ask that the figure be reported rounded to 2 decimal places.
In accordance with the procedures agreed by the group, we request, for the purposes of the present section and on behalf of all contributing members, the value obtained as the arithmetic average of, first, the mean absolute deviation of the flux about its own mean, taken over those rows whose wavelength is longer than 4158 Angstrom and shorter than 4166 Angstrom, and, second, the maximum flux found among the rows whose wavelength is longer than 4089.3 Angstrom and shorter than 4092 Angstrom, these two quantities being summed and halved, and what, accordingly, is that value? 1.33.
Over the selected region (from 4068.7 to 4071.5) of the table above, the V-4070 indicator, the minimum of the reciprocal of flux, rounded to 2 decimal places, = 0.47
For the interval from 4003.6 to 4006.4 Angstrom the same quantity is 0.47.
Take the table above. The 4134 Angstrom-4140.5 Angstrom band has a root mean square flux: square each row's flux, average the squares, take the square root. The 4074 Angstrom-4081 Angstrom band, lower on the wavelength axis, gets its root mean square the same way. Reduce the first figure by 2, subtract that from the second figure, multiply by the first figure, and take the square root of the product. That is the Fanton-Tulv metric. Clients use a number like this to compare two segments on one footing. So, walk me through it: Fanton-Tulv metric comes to 2.12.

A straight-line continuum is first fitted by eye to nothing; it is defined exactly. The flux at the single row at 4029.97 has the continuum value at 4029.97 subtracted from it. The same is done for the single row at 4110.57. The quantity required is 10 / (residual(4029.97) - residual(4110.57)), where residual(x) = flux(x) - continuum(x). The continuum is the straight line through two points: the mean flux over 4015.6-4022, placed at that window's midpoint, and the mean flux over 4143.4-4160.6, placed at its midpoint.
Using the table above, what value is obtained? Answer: -15.8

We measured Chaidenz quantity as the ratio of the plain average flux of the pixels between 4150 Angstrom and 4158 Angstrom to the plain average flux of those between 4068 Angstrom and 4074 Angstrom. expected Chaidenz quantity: 0.87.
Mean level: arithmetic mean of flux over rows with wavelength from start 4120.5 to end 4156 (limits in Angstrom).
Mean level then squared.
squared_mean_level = 4.4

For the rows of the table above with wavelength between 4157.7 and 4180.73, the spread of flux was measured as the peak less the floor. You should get 0.88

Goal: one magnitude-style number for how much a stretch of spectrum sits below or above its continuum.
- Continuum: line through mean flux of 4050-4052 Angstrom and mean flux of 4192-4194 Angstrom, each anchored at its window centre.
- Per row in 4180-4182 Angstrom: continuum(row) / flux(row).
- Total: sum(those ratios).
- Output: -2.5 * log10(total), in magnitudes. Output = -0.74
